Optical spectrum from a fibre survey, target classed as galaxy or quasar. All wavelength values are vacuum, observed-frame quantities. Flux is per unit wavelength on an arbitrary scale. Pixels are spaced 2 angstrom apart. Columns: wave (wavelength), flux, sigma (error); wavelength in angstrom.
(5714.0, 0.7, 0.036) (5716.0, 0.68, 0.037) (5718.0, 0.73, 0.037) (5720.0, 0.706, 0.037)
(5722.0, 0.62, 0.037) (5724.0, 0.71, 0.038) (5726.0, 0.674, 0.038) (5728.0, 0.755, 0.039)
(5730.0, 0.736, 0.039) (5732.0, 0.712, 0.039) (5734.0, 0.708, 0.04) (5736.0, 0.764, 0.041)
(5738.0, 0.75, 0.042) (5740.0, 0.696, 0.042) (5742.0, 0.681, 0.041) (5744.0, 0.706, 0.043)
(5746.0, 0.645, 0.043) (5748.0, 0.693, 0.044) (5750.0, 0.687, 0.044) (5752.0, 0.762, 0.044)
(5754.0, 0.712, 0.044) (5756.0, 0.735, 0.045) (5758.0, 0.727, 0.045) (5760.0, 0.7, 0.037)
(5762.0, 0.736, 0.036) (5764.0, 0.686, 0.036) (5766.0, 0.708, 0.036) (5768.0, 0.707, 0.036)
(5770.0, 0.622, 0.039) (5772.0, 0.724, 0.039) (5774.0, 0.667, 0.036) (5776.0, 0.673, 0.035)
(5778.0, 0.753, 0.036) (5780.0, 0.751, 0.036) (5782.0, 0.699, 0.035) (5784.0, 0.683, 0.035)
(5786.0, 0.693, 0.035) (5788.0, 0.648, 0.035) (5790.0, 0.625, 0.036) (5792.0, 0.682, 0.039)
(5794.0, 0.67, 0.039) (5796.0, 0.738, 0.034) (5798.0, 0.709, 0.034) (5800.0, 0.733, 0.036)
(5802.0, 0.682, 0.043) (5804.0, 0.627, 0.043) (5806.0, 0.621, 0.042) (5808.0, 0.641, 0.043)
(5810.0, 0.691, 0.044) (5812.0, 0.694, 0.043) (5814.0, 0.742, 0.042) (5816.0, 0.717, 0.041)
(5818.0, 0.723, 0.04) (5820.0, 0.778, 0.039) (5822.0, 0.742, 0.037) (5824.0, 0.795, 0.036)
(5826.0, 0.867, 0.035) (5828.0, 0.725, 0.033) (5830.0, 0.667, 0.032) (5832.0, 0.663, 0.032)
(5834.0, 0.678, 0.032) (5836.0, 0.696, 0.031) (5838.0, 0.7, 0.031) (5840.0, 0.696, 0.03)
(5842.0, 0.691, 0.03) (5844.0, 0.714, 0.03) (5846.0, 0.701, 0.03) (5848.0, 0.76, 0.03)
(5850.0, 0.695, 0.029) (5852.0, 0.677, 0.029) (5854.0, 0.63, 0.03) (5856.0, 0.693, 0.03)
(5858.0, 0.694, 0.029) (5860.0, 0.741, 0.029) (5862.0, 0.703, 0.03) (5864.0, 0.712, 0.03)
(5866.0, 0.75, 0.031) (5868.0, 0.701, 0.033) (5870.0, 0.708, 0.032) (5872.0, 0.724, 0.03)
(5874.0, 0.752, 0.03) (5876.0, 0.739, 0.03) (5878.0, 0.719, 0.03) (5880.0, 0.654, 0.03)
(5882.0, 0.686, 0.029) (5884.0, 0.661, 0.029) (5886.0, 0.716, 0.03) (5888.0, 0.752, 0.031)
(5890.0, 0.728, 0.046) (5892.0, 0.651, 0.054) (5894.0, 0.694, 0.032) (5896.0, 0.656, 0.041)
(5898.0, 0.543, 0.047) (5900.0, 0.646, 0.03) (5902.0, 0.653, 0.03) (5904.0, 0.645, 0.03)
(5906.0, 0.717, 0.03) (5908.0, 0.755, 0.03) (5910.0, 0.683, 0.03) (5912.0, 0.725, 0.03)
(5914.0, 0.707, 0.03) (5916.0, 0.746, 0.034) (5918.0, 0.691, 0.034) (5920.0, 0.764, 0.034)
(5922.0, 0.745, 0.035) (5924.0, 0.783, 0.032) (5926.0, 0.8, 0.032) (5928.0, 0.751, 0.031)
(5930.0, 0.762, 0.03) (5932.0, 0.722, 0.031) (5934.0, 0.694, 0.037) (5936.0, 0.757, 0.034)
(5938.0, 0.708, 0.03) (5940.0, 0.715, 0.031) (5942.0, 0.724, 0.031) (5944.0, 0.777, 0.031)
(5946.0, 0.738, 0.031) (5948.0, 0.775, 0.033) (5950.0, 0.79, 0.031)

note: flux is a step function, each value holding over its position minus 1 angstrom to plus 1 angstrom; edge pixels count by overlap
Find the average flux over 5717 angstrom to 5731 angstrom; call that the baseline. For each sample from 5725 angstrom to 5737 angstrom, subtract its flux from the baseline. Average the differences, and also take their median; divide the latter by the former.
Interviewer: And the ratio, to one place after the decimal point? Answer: 1.0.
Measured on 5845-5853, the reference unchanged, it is -1.7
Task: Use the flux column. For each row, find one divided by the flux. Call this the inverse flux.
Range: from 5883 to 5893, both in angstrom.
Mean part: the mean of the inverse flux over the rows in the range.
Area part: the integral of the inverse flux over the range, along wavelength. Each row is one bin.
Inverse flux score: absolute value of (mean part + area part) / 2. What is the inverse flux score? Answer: 7.86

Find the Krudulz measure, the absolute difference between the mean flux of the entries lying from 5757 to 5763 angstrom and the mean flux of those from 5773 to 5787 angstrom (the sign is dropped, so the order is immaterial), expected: 0.018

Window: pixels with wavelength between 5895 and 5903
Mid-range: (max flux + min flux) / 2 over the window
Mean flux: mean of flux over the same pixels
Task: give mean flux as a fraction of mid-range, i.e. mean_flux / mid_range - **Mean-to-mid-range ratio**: 1.04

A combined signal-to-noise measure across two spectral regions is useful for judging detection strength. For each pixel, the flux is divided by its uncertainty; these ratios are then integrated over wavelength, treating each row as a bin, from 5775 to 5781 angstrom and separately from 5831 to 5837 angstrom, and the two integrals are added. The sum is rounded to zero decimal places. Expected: 251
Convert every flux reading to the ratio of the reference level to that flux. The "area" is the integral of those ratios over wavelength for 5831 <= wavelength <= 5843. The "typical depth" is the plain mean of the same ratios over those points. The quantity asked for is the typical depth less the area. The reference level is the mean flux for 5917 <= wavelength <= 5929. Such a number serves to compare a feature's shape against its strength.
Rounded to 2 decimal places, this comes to -12.10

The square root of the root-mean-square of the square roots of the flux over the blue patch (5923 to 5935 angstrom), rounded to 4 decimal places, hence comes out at 0.9312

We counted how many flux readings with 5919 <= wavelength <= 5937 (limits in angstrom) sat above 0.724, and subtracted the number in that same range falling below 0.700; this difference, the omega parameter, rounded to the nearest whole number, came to 6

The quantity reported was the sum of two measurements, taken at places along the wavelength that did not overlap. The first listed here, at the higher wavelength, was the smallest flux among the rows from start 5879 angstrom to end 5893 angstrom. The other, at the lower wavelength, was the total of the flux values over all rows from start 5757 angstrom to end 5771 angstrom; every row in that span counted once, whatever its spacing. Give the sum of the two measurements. 5.537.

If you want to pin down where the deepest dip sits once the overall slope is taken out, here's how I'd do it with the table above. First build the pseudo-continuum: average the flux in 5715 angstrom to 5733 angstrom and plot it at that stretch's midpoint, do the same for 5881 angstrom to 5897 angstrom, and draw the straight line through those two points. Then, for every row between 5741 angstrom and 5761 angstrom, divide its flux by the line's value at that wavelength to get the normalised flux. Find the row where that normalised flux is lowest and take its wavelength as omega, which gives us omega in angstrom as 5746.0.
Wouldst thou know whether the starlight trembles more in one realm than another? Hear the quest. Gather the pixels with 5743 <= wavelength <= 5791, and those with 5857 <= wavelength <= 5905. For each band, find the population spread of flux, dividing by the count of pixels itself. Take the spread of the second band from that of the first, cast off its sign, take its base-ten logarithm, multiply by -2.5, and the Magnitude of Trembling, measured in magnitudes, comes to 5.02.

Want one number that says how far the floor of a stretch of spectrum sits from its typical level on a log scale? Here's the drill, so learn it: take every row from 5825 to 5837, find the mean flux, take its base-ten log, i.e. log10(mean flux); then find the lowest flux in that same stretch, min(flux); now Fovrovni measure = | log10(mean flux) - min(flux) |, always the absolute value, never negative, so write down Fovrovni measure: 0.808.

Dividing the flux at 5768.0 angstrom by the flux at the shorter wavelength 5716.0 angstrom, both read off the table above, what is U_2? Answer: 1.04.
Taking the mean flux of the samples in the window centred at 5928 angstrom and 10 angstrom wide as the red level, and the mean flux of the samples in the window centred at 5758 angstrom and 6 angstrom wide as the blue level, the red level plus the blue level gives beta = 1.48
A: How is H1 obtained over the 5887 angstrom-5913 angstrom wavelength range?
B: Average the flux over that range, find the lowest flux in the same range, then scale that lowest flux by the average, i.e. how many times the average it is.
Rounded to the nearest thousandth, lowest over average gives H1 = 0.798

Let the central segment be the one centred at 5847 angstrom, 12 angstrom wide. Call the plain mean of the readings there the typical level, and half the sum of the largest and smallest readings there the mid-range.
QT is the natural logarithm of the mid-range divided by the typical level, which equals 0.017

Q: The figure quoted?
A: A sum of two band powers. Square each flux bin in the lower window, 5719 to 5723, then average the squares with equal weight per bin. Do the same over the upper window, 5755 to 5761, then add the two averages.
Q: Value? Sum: 0.96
